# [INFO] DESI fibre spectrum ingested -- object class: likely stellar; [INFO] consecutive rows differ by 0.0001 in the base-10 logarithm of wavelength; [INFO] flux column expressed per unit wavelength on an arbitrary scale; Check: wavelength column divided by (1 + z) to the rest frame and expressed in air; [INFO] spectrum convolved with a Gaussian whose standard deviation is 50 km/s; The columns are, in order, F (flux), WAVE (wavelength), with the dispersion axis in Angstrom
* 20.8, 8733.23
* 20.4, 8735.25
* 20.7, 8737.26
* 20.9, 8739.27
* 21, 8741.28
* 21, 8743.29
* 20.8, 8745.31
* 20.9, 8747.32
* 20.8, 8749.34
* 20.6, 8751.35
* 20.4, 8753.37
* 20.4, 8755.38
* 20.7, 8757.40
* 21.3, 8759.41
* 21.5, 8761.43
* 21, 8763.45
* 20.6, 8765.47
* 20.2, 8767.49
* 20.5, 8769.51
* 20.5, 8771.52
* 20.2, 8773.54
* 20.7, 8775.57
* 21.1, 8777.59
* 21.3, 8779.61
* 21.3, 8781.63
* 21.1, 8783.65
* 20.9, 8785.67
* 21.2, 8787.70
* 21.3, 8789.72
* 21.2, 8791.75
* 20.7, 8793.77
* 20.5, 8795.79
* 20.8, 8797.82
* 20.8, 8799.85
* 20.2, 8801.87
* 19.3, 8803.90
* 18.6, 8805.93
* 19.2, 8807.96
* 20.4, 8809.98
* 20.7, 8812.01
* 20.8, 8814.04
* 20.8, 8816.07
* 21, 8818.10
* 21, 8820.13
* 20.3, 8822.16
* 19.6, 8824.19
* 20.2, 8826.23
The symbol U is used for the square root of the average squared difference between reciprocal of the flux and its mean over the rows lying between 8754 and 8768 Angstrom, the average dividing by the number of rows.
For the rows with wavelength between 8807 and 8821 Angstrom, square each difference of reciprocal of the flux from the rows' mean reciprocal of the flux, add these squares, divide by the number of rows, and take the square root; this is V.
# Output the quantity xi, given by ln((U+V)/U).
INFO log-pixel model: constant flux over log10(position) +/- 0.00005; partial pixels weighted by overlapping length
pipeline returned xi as 0.9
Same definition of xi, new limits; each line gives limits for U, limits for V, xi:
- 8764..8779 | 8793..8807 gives 1.4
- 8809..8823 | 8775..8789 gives 0.6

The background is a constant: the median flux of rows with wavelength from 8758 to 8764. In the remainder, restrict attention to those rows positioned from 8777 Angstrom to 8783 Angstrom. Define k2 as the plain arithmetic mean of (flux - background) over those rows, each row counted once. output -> -0.07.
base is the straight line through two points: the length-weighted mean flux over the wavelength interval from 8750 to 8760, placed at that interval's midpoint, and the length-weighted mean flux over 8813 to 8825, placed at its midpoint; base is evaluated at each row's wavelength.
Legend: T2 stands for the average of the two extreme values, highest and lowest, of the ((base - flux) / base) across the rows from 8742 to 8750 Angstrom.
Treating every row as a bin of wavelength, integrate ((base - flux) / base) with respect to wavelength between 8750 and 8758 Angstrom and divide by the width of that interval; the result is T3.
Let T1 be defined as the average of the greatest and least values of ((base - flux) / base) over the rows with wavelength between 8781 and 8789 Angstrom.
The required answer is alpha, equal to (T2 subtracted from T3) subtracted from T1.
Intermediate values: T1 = -0.022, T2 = -0.010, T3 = 0.007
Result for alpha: -0.040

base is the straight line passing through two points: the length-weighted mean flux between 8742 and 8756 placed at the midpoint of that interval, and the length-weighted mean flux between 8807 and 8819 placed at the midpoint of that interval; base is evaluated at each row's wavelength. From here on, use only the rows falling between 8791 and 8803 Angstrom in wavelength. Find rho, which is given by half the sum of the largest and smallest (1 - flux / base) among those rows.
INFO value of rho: -0.007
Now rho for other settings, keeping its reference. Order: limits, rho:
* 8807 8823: 0.019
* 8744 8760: -0.008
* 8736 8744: -0.005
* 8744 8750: -0.006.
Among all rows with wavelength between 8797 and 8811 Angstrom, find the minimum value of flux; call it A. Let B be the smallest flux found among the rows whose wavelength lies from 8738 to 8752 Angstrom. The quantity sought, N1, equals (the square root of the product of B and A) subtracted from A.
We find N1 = -1.0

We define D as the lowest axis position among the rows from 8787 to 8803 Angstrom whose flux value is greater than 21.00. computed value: 8787.70 Angstrom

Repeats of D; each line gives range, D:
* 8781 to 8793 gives 8781.63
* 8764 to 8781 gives 8777.59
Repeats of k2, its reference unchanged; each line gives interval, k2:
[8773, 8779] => -0.63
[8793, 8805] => -0.92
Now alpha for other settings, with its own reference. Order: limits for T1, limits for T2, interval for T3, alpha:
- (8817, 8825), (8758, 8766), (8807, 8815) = -0.020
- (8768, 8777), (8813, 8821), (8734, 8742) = -0.002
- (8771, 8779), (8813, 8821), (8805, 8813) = -0.057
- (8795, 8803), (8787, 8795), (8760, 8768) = -0.001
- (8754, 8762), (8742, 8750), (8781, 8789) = 0.000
